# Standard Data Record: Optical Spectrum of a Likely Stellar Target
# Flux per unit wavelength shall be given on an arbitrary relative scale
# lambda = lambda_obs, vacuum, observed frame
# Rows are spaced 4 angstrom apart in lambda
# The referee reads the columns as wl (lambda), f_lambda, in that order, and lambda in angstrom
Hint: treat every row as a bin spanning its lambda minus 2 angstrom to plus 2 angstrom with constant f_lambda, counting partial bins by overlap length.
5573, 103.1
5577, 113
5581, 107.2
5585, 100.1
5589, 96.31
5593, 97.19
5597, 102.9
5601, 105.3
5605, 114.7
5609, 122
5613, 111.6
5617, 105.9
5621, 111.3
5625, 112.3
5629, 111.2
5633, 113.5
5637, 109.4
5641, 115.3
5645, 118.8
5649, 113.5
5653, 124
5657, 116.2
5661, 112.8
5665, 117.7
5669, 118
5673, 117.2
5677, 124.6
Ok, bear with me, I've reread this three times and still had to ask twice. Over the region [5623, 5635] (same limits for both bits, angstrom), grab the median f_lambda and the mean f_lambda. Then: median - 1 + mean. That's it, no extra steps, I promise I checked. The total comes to 224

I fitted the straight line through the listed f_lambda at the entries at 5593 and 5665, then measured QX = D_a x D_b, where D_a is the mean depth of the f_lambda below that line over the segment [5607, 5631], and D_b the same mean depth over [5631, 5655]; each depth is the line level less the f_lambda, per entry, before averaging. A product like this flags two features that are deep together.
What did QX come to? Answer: 34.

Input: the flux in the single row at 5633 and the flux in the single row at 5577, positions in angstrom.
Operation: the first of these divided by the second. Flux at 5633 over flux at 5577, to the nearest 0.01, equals 1.00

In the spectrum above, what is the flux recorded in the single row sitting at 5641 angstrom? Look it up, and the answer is 115.3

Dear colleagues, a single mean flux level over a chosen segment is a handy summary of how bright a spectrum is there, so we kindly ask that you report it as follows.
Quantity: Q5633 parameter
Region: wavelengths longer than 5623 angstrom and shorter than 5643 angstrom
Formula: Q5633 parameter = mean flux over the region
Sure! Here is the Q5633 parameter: 112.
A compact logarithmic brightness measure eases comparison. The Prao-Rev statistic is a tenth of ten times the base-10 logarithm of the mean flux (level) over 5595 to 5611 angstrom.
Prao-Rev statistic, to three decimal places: 2.046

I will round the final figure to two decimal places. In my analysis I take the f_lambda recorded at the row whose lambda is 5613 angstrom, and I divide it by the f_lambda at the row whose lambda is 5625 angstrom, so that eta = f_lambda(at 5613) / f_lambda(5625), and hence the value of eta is 0.99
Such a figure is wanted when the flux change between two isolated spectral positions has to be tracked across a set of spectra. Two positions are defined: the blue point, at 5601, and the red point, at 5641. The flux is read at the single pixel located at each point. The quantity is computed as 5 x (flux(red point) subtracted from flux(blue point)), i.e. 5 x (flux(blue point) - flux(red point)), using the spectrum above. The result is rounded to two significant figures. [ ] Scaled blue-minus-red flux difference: -50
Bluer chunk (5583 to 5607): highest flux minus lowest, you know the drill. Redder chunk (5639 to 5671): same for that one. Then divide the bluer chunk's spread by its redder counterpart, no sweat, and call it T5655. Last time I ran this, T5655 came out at 1.6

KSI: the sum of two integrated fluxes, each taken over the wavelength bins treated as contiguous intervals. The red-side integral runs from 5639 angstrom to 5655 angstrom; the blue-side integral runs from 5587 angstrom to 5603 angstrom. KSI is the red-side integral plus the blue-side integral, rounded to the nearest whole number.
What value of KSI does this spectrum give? 3493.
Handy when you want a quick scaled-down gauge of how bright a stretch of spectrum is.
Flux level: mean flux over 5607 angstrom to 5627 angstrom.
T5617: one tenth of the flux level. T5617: 11.3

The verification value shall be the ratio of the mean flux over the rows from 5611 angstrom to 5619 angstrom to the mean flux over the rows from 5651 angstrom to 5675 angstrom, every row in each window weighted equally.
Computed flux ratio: 0.924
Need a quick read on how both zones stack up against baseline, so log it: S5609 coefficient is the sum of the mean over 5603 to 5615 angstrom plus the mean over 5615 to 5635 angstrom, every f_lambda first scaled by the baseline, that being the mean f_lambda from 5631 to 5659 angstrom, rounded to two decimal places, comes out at 1.96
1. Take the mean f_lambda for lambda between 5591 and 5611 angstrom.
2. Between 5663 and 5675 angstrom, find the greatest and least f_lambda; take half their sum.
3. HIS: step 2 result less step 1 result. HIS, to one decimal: 9.2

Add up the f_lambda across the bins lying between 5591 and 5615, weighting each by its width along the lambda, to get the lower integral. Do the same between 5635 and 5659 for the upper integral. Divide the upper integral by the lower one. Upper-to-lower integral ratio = 1.07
